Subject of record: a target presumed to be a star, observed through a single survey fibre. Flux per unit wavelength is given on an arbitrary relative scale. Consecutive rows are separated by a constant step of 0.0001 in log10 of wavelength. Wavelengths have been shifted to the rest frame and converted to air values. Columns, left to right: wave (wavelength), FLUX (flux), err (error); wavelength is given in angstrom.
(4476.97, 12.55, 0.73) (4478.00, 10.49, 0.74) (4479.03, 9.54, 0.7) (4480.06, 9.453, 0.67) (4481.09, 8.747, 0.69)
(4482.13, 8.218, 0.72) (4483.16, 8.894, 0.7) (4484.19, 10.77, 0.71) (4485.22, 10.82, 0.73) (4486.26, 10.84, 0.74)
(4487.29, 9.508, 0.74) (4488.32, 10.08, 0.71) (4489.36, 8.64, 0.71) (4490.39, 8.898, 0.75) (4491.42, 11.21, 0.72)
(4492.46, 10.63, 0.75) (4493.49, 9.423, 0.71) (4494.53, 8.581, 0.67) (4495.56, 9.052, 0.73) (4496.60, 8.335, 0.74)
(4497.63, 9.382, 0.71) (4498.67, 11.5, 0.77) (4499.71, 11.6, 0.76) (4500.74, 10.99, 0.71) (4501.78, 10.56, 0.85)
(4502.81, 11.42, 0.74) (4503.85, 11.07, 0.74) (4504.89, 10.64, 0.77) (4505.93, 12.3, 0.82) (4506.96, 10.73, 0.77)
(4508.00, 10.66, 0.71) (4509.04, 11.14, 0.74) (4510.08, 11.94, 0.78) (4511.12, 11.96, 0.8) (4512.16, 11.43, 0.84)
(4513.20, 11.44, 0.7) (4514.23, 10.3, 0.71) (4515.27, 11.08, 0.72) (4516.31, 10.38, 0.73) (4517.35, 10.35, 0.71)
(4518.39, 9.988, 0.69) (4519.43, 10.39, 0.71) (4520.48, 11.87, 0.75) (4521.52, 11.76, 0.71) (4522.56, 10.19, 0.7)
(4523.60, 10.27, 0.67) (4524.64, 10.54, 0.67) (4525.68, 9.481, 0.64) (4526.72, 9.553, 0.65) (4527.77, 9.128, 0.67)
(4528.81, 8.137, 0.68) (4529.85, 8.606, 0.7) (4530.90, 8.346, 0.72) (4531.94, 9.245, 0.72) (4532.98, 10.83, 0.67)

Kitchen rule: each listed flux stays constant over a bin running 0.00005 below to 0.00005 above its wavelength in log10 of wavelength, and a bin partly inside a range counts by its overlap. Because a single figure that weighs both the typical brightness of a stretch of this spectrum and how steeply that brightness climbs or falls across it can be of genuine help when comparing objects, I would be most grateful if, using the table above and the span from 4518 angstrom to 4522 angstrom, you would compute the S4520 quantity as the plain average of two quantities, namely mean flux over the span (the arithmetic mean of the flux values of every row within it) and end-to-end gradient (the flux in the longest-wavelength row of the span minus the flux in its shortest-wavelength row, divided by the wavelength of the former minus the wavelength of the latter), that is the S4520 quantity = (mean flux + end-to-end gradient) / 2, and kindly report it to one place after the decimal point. 5.8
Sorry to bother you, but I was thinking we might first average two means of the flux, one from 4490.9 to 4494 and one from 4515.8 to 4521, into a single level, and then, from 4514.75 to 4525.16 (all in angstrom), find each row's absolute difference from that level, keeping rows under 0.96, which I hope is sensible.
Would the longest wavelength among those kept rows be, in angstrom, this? 4524.64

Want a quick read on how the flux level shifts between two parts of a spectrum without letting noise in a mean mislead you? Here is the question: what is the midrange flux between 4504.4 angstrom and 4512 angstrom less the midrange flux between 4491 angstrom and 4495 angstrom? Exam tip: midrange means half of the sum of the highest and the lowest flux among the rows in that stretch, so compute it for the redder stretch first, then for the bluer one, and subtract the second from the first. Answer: 1.6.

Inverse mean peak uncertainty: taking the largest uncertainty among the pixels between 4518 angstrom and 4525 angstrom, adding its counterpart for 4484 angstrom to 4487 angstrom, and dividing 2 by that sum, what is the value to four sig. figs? 1.342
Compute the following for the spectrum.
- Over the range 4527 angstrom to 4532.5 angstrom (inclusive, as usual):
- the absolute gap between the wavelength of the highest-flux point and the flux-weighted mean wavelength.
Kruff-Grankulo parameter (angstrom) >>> 2.1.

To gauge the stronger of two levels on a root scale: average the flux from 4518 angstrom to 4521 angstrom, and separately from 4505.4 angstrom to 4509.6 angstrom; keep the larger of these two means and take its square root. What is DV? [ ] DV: 3.35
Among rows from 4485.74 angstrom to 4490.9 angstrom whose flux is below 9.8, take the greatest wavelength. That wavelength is 4490.39 angstrom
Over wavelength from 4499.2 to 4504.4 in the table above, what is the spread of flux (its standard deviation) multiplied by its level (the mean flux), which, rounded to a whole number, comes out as 4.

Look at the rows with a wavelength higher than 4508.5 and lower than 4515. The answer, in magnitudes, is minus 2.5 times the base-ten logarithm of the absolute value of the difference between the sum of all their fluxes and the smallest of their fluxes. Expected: -4.41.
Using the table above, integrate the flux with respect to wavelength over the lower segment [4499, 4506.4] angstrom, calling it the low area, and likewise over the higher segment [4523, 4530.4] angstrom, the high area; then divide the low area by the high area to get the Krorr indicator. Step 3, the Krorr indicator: 1.19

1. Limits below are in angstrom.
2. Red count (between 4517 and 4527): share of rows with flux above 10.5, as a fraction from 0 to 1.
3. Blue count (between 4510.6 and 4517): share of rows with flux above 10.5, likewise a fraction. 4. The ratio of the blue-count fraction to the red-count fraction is 2.2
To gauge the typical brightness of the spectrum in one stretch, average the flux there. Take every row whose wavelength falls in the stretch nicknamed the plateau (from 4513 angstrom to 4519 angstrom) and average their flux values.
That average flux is 10.6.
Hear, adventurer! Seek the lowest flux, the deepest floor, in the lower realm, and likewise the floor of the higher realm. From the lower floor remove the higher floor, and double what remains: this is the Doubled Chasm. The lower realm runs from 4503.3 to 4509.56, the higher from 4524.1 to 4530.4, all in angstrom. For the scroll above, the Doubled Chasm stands 5.0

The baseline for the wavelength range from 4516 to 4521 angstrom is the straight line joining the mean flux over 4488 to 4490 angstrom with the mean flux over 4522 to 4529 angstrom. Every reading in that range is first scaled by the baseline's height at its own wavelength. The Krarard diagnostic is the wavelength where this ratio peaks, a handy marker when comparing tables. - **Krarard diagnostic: 4520.48 angstrom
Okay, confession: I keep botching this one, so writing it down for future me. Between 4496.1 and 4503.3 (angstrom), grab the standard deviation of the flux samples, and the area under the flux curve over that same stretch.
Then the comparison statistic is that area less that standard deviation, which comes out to 75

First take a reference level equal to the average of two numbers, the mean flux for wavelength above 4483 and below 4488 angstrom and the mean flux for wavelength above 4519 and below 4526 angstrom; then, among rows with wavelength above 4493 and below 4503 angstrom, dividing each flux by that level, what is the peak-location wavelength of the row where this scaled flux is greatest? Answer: 4499.71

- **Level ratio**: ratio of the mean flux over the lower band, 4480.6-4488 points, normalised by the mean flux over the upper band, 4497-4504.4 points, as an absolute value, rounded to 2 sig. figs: 0.89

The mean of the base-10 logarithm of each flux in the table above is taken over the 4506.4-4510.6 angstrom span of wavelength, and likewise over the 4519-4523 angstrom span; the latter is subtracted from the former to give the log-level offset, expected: 0.00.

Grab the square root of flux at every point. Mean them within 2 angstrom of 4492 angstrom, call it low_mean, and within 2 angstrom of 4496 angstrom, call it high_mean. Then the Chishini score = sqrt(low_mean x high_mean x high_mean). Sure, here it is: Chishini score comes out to 5.29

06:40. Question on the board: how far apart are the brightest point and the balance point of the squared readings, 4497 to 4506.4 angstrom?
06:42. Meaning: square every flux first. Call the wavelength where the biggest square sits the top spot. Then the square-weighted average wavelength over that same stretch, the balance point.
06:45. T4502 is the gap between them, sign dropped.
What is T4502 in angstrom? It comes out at 4.0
